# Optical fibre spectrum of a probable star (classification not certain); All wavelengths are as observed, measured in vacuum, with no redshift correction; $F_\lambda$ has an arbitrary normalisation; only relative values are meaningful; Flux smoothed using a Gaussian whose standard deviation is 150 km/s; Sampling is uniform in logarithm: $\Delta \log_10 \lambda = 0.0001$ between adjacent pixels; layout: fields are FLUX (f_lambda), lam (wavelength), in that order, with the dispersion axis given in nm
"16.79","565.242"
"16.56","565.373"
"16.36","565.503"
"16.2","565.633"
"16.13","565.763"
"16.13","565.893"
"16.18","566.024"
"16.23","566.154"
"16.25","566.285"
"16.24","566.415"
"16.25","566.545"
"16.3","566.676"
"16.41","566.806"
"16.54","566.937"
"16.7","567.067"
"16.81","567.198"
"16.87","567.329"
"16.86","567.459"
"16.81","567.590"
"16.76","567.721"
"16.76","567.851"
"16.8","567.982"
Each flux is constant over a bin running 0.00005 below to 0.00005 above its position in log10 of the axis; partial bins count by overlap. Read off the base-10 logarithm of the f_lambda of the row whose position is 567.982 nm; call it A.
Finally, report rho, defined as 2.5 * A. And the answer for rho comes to 3.063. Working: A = 1.23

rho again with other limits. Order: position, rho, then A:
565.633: 3.024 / 1.21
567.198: 3.064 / 1.23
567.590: 3.064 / 1.23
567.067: 3.057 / 1.22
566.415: 3.026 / 1.21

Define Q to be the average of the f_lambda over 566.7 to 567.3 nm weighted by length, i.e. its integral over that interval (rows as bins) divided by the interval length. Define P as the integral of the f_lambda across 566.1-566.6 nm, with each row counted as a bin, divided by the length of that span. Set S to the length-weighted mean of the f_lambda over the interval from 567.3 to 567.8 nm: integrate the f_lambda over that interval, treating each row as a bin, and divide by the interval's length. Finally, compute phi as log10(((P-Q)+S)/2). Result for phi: 0.916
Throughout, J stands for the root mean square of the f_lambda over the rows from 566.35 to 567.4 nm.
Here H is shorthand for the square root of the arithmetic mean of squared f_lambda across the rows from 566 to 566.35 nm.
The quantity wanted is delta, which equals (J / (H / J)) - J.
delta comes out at 0.3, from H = 16.2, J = 16.5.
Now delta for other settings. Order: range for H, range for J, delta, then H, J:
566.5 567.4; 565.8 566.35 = -0.4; 16.6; 16.2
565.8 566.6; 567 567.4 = 0.6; 16.2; 16.8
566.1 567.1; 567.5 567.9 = 0.4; 16.4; 16.8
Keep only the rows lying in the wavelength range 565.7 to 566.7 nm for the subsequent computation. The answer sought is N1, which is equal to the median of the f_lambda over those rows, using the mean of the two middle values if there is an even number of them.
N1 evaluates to 16.2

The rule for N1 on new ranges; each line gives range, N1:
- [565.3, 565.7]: 16.4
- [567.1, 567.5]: 16.9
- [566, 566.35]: 16.2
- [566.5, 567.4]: 16.5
